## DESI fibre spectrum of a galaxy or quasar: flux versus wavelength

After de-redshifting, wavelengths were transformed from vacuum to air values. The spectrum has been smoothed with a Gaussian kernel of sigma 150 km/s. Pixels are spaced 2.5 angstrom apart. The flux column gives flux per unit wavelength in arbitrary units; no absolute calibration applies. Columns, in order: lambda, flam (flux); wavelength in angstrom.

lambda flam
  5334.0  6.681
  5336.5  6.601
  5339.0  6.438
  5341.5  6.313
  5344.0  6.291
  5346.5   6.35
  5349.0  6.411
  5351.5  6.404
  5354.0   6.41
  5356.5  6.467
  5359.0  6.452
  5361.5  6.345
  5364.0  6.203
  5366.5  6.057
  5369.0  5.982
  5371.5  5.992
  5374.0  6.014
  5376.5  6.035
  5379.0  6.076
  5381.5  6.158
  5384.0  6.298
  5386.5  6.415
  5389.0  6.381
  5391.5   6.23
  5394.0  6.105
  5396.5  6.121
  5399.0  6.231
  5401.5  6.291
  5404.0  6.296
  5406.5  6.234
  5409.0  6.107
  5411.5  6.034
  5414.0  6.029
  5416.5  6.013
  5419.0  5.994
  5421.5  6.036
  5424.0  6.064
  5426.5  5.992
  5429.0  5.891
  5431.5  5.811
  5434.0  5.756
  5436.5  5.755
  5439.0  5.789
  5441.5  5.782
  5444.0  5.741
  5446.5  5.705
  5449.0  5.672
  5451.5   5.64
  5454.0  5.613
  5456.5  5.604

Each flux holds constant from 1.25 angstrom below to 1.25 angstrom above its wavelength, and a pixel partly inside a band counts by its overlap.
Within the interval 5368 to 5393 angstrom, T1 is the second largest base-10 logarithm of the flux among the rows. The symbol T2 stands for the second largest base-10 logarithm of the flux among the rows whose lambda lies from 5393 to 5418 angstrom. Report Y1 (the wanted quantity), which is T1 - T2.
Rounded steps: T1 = 0.805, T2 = 0.799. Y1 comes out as 0.006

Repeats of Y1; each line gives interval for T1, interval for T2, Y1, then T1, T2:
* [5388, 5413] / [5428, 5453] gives 0.035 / 0.799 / 0.764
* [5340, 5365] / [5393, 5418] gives 0.011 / 0.810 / 0.799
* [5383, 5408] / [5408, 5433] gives 0.022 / 0.805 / 0.783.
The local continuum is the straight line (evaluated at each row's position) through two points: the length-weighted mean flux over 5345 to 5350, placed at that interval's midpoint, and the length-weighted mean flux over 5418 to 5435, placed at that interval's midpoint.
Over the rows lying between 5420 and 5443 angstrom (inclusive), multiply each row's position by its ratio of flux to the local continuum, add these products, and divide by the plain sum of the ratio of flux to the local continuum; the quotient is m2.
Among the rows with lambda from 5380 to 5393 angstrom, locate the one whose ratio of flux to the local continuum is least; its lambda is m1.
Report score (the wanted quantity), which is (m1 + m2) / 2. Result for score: 5406.5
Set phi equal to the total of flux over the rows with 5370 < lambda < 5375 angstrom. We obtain 12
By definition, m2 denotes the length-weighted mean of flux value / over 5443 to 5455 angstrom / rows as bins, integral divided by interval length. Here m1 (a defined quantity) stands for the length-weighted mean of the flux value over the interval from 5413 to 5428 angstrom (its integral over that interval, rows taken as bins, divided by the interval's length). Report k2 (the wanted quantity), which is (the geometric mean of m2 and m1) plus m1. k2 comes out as 11.9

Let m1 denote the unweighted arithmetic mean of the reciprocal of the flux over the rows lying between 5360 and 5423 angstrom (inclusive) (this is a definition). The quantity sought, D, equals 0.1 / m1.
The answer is 0.614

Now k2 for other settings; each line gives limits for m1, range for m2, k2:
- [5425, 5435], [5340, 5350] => 12.0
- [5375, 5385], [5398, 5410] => 12.3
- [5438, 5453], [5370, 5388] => 11.6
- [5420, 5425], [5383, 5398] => 12.2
